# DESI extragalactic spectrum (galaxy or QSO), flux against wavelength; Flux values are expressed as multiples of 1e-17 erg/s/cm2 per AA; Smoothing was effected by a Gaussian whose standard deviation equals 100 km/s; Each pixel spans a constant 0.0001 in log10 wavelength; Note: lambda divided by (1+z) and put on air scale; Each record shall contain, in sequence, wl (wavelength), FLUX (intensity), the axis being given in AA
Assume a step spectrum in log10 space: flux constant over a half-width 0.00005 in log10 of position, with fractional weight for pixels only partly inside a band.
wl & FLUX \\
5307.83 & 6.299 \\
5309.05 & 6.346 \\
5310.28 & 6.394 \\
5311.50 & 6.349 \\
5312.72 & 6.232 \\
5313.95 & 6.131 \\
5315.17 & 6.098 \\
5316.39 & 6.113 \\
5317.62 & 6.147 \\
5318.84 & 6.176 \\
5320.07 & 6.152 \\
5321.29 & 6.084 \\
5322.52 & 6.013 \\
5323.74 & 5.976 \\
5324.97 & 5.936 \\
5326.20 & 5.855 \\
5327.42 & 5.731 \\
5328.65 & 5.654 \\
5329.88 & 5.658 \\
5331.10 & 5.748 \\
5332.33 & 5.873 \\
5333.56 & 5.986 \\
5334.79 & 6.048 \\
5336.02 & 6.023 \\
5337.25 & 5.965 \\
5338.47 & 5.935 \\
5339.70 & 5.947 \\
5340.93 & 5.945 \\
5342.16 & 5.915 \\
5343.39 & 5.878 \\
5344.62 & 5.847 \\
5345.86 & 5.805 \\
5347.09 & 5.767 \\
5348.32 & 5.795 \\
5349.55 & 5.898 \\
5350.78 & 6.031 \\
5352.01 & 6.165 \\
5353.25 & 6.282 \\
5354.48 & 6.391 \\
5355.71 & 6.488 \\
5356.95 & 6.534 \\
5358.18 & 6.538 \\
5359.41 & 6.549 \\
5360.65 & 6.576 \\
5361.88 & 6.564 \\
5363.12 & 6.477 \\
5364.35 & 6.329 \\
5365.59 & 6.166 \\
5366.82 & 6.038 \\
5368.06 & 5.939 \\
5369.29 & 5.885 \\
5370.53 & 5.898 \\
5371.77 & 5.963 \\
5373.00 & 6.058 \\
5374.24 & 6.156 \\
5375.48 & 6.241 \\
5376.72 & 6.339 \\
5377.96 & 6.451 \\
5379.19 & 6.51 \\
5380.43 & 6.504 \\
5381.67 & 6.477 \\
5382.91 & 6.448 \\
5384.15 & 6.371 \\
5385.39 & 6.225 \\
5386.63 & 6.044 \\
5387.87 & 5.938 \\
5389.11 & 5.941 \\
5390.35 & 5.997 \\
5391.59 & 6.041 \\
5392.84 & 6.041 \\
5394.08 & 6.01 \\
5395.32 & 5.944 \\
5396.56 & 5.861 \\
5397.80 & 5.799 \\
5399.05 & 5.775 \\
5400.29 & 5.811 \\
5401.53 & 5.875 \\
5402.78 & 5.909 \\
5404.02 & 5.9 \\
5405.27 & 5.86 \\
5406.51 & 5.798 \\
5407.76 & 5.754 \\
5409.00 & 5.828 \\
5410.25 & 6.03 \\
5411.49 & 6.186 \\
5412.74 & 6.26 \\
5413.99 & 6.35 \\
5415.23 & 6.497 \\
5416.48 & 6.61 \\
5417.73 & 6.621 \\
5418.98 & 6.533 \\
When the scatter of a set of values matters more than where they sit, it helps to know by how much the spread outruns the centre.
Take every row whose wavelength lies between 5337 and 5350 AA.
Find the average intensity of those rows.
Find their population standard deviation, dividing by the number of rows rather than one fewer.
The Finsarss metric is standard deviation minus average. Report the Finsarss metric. -5.82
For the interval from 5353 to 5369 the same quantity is -6.17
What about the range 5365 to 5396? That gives -5.94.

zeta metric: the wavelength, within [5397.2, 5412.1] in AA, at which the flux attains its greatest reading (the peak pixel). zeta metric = 5411.49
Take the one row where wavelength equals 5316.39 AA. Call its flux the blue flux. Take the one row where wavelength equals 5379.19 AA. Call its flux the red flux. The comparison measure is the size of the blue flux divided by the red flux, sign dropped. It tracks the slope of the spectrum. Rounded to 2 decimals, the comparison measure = 0.94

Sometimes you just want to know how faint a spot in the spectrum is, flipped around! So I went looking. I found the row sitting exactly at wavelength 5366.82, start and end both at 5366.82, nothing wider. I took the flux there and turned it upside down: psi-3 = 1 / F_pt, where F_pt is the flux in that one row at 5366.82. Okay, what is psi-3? 0.166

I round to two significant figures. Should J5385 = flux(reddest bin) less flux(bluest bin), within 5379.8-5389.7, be -0.56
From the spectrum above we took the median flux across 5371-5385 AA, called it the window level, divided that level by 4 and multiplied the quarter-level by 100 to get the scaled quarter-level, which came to 159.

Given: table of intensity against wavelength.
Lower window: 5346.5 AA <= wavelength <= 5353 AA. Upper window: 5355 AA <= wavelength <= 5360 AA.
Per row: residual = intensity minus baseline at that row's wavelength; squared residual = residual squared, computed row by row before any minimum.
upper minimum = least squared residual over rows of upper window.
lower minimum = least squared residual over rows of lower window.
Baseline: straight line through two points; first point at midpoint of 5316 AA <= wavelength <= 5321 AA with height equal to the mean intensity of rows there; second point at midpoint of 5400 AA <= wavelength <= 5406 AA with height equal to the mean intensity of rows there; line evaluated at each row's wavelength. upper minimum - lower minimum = 0.215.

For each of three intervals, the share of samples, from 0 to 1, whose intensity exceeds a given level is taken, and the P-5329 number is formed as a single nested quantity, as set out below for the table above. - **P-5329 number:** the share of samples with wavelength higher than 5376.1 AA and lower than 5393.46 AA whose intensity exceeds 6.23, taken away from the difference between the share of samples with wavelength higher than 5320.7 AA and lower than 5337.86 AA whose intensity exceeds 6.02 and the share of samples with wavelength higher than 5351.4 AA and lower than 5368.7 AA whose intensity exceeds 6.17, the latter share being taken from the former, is -1.0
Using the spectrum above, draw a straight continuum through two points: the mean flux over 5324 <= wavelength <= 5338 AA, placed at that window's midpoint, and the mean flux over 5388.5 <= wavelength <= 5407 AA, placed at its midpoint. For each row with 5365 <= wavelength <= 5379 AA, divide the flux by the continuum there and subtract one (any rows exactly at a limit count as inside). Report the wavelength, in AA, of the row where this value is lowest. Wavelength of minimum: 5369.29 AA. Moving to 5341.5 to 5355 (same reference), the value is 5347.09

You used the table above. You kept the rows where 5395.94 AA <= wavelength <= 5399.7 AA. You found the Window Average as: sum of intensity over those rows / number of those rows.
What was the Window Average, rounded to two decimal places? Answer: 5.81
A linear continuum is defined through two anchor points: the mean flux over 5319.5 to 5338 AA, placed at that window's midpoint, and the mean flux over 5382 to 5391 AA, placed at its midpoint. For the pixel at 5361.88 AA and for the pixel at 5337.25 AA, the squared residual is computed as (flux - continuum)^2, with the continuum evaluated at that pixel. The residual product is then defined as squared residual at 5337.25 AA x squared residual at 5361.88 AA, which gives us 0.000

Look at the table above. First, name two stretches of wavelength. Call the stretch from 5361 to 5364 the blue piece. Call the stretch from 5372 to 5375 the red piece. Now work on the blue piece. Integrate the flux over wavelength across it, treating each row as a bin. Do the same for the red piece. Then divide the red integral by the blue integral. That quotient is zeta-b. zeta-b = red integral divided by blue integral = 0.94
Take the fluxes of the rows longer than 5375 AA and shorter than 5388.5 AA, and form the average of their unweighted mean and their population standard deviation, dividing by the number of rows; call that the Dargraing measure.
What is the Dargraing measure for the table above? 3.25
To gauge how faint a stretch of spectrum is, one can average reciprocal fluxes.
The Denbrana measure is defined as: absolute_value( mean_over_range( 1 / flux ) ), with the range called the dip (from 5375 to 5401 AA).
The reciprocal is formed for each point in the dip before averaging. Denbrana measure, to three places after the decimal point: 0.163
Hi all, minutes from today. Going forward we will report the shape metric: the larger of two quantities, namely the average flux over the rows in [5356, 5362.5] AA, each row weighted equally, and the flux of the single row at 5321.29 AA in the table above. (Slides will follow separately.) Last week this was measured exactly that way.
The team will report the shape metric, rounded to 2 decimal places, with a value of 6.55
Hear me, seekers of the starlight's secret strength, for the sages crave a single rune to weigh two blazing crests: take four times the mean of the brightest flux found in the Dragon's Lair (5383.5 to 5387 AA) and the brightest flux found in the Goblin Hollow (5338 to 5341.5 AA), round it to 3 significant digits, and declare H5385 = 24.6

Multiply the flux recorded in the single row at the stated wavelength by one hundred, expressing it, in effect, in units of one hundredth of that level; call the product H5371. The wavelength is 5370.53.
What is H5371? 590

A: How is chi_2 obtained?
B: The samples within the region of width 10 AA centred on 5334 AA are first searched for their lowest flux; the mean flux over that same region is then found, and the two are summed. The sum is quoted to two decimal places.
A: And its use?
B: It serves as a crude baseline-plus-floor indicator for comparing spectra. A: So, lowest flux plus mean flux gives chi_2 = 11.56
